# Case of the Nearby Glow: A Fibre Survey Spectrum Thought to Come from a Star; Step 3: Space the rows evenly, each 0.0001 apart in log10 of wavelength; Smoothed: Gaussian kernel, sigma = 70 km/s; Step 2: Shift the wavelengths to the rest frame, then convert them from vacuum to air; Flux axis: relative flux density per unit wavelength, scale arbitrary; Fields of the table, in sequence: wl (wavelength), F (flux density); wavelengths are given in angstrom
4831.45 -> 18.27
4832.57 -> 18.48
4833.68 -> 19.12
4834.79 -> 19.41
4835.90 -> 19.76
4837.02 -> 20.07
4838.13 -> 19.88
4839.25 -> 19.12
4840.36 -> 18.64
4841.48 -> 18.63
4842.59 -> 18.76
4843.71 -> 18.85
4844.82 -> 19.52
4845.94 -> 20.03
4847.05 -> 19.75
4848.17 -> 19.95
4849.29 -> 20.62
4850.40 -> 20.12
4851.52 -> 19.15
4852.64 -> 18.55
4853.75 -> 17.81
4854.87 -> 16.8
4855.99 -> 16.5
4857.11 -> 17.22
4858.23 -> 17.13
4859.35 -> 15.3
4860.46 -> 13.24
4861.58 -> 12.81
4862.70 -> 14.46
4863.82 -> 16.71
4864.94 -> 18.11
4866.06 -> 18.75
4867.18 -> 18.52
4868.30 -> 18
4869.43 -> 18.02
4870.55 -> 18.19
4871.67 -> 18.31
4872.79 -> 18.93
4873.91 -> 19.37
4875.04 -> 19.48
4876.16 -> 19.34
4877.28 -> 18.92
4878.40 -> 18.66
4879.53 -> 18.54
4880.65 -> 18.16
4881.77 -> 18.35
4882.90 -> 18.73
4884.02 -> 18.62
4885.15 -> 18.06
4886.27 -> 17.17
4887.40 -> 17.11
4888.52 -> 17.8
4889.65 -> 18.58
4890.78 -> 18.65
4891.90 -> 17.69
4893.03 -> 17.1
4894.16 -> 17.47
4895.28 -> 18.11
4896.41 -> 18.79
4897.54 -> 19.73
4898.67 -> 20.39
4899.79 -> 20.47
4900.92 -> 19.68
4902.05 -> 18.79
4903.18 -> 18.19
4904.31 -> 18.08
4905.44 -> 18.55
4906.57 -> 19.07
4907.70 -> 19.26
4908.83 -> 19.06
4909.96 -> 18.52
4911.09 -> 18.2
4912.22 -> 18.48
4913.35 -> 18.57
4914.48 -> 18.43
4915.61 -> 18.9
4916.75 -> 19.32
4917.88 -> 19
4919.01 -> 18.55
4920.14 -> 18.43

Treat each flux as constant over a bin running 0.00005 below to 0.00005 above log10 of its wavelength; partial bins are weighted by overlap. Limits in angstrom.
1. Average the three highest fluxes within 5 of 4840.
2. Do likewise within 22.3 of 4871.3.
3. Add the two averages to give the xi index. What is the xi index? 40.0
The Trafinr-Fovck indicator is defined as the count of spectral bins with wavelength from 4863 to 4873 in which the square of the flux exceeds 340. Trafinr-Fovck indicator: 3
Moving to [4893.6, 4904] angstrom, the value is 6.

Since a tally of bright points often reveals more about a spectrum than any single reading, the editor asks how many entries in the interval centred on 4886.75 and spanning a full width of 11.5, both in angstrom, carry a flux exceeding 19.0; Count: 0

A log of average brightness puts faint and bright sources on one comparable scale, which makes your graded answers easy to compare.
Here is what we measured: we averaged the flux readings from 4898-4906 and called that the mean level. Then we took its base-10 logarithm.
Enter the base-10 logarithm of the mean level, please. 1.28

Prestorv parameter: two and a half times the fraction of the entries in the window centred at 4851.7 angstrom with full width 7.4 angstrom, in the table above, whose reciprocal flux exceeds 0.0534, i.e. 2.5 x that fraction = 1.1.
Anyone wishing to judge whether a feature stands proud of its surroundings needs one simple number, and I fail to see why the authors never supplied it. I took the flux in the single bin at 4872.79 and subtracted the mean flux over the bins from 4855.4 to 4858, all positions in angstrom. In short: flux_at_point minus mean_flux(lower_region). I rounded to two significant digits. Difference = 2.1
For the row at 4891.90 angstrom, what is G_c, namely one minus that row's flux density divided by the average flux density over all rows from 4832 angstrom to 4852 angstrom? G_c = 0.09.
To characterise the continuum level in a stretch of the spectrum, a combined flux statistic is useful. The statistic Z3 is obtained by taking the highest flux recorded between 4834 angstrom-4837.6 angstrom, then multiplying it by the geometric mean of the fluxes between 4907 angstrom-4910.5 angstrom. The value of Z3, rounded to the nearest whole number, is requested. 380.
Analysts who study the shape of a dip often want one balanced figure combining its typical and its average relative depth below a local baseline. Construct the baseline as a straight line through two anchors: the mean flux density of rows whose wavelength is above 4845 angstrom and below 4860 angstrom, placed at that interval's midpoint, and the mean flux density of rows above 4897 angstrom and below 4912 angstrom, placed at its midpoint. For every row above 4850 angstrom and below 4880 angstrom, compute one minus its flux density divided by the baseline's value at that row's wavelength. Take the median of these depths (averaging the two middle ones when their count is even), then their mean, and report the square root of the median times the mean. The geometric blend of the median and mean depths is 0.033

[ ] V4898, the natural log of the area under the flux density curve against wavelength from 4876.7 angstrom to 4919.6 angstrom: 6.7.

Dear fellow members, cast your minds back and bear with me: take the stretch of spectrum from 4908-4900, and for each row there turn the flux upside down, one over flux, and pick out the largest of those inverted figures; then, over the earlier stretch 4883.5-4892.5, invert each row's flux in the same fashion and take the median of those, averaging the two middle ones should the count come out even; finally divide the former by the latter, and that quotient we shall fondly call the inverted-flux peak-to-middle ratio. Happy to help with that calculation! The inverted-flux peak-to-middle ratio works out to 0.99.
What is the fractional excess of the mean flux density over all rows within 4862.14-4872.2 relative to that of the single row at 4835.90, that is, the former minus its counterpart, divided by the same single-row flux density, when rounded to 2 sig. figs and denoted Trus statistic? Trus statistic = -0.11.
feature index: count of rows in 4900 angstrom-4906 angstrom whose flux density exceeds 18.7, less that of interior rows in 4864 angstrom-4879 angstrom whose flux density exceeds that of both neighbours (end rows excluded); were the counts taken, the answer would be 0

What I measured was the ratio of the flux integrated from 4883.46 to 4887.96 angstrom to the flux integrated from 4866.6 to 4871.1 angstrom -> 0.98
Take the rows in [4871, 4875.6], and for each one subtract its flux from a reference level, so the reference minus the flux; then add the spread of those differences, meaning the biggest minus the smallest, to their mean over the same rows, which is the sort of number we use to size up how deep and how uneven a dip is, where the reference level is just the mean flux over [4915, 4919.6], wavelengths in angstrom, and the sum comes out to 1.1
